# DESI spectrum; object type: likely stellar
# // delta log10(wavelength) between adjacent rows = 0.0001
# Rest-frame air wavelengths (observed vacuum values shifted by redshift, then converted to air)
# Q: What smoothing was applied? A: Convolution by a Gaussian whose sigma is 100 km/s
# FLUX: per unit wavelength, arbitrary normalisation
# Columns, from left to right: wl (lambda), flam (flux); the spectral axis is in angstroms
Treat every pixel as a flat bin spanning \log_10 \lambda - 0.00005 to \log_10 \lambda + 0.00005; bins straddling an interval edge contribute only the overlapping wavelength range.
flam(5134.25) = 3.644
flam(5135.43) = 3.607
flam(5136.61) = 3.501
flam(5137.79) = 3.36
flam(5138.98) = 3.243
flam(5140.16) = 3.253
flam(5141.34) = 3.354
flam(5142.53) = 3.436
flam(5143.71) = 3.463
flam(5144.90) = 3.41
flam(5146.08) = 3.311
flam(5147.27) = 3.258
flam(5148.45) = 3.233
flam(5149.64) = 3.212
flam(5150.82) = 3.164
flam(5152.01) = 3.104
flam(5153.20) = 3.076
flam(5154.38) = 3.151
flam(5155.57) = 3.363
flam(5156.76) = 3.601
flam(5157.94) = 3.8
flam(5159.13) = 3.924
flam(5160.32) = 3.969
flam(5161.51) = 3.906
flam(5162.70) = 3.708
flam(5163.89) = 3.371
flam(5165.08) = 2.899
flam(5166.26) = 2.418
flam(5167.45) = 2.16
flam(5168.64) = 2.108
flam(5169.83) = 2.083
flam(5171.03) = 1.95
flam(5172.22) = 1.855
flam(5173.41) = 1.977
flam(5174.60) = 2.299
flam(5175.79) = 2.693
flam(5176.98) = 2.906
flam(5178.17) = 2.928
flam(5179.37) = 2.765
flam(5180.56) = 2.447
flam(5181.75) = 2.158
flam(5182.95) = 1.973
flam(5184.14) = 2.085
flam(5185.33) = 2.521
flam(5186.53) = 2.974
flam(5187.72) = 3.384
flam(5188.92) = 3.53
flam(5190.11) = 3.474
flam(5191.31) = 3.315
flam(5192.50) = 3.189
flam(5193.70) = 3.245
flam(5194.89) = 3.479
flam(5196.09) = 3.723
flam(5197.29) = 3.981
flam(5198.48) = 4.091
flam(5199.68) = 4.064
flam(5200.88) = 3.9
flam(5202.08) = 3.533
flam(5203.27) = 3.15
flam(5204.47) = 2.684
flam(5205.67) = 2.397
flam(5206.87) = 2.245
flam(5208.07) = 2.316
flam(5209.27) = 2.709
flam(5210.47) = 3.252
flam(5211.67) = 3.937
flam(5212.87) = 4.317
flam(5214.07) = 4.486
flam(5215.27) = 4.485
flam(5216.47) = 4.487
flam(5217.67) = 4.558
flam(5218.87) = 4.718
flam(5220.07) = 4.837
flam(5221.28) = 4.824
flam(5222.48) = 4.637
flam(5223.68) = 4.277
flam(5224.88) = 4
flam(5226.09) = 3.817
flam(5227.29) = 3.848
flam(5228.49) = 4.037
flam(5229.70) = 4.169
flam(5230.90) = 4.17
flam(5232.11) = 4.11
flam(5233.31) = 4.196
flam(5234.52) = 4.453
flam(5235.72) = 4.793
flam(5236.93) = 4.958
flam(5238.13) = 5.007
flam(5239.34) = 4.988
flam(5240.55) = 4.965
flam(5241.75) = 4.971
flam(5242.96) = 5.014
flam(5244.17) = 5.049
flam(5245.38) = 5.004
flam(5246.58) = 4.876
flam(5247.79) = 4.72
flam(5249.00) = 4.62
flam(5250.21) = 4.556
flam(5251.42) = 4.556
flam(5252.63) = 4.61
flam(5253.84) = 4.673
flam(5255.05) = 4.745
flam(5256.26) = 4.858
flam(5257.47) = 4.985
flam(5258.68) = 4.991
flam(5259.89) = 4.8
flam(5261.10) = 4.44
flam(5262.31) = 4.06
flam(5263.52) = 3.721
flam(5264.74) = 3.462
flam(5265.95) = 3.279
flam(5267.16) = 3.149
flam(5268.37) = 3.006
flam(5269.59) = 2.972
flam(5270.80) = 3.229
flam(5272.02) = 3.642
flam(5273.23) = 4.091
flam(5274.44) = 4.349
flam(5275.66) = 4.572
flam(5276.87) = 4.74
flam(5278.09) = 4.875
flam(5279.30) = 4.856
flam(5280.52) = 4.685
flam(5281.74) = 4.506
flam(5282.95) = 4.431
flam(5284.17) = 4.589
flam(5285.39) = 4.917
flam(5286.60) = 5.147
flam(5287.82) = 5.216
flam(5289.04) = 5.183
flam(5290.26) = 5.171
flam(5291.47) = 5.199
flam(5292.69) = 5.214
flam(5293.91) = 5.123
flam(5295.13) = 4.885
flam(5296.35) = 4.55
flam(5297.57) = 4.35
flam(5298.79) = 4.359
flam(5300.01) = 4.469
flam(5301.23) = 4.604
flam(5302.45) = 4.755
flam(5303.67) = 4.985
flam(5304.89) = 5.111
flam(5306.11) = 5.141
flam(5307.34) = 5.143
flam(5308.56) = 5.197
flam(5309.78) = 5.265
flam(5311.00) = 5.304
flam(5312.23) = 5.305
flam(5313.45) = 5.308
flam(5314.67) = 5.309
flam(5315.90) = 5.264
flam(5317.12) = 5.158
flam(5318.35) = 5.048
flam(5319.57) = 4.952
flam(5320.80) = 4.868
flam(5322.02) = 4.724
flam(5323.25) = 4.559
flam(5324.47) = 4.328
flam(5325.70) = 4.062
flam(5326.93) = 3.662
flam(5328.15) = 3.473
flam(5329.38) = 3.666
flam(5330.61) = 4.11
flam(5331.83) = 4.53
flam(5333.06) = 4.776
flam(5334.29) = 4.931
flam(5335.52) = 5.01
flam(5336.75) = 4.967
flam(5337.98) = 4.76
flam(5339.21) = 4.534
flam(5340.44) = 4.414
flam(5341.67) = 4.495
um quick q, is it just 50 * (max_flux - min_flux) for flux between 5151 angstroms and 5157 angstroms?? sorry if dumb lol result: 26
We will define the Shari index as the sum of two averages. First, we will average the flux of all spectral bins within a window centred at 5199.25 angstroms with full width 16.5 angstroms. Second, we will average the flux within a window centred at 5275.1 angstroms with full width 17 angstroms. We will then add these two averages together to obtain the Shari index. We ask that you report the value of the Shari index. 7.4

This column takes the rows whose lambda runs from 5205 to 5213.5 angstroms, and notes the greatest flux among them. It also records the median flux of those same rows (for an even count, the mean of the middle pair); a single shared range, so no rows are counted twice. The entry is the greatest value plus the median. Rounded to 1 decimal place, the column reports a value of 7.0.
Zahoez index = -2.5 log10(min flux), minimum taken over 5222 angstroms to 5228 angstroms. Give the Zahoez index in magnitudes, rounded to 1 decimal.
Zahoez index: -1.5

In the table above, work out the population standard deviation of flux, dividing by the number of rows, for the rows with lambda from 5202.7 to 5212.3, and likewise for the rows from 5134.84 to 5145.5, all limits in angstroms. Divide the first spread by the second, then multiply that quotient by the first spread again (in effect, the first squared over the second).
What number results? 2.7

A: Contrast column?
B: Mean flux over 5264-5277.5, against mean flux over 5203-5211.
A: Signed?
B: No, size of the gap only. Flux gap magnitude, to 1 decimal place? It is 1.0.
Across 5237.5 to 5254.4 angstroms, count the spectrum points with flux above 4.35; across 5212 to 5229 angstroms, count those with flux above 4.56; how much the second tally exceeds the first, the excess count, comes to -10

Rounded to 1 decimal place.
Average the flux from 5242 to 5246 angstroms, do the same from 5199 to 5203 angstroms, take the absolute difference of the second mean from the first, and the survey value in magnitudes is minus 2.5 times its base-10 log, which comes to -0.2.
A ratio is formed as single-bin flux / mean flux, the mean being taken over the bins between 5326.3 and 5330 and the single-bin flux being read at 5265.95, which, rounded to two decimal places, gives 0.91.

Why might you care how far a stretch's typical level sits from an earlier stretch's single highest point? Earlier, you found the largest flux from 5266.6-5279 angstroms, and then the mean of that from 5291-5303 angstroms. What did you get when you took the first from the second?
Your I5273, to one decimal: -0.1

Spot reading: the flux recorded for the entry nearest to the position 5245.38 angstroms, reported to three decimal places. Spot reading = 5.004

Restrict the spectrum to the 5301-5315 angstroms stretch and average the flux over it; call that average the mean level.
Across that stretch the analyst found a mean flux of 5.1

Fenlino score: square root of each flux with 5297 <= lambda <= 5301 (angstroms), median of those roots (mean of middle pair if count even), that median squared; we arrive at 4.4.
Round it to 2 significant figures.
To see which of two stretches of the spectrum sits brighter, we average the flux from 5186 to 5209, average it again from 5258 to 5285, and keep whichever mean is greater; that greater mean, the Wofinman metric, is 4.1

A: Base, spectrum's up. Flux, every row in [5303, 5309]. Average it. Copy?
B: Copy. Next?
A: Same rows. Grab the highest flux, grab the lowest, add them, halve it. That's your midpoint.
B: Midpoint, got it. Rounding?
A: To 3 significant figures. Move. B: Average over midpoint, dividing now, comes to 1.00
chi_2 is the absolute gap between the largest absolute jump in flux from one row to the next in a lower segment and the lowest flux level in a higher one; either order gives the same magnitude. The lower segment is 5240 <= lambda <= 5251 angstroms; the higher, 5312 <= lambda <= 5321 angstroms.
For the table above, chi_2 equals 4.7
